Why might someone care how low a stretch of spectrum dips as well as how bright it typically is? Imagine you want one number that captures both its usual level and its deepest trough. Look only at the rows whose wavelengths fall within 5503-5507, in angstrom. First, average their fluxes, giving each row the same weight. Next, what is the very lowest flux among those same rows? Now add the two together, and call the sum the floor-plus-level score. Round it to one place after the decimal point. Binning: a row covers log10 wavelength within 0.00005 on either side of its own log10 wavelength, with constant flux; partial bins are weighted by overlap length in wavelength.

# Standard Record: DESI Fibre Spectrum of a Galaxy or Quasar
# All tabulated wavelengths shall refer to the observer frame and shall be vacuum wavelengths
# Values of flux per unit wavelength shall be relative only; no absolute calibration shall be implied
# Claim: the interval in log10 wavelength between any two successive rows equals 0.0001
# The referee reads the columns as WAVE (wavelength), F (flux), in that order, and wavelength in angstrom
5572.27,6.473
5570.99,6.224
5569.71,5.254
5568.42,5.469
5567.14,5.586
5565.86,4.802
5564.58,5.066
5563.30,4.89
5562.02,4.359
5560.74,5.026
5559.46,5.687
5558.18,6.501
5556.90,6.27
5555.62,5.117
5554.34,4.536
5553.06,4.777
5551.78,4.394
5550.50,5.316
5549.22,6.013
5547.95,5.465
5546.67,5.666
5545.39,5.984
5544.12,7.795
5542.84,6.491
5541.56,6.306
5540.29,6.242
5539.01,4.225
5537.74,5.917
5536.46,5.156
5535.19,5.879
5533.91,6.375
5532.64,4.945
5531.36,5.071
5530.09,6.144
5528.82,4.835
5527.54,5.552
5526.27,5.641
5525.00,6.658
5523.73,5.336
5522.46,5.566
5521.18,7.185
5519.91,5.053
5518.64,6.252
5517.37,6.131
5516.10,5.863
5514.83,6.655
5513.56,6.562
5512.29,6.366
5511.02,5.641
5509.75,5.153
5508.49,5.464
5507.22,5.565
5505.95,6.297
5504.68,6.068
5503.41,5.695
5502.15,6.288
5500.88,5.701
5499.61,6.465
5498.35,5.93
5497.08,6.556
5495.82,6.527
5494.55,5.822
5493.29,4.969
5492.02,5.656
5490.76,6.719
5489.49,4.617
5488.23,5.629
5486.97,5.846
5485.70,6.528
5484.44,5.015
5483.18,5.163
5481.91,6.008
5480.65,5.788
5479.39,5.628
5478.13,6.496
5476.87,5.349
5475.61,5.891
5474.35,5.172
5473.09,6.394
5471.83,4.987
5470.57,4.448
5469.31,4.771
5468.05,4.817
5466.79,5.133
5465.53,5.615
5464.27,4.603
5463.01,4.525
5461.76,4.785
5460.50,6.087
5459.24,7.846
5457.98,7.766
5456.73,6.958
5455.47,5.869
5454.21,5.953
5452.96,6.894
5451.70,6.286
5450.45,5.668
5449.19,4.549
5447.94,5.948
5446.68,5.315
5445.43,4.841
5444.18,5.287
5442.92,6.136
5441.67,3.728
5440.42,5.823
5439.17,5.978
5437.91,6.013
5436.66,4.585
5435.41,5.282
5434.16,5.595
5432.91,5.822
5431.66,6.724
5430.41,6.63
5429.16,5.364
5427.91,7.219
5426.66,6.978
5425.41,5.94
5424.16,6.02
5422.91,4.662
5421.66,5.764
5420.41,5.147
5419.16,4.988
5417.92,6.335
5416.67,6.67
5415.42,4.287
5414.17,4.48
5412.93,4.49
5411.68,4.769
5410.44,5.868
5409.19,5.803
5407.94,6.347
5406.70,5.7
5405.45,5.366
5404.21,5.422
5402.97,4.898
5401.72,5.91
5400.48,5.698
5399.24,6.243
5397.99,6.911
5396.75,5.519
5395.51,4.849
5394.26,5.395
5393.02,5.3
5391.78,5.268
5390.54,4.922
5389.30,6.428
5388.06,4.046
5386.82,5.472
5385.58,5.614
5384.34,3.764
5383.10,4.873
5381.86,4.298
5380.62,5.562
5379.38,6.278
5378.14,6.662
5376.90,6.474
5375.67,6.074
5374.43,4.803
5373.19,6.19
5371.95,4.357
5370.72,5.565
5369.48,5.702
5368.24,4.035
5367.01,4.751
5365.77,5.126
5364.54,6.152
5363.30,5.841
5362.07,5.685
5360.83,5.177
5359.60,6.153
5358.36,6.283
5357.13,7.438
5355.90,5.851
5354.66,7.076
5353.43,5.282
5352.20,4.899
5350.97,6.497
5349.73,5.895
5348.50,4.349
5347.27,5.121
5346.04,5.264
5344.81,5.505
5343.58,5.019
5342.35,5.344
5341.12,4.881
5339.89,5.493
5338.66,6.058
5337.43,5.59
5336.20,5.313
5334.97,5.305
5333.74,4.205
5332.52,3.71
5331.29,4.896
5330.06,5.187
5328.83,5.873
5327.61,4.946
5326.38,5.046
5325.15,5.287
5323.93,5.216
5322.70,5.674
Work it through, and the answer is 11.7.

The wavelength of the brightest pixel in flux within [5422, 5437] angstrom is 5427.91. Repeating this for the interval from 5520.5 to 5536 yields 5521.18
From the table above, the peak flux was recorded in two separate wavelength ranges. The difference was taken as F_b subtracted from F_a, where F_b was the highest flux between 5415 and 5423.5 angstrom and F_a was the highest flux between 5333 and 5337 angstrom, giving -1.4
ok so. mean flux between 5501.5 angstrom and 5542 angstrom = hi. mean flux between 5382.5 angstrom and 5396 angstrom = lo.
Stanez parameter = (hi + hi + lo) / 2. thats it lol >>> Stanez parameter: 8.36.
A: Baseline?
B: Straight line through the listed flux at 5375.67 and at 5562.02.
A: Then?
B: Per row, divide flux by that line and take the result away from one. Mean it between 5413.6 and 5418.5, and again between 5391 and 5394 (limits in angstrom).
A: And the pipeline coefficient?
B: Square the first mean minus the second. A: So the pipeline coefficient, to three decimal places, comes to 0.004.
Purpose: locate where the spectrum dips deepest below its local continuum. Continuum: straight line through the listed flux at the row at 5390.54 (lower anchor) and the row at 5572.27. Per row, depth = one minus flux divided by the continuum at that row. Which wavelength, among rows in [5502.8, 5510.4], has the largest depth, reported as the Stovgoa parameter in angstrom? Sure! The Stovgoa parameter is 5509.75 angstrom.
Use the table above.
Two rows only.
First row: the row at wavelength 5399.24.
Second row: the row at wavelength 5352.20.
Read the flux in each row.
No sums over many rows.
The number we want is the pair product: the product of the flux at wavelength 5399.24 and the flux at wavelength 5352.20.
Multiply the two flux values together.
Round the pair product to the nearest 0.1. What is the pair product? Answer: 30.6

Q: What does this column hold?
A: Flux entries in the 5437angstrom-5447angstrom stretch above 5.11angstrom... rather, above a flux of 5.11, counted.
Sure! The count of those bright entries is 6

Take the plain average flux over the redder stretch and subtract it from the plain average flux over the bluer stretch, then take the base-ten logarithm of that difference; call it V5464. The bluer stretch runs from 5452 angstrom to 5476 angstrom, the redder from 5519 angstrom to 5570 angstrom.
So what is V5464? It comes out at -0.8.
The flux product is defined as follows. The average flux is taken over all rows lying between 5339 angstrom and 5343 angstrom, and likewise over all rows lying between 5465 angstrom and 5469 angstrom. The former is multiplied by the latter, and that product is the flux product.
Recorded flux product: 27.2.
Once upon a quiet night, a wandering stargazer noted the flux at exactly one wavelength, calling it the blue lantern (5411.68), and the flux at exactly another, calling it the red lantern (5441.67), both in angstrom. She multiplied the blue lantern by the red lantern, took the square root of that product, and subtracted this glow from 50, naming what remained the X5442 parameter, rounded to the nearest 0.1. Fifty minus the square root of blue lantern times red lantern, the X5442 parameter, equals 45.8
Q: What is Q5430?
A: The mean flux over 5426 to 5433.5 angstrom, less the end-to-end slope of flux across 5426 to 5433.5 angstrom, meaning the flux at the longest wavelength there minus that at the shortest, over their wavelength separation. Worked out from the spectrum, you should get 6.64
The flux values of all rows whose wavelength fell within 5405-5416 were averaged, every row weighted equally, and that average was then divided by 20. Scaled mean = 0.262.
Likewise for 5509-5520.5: 0.298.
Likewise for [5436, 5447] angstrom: 0.265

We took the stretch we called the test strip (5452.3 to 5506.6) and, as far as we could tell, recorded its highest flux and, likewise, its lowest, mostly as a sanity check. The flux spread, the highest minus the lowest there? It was 3.4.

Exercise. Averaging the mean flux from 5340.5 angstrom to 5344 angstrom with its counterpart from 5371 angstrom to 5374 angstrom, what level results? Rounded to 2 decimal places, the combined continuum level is 5.18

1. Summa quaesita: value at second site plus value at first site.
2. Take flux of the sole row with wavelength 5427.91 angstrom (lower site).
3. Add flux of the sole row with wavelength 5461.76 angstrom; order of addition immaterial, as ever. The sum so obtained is 12.0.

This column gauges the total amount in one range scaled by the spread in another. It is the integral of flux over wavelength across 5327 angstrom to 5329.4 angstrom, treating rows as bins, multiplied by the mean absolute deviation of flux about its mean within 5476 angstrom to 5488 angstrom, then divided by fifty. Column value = 0.11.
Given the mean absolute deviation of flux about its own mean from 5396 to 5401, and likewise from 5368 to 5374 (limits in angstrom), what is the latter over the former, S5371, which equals 1.6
